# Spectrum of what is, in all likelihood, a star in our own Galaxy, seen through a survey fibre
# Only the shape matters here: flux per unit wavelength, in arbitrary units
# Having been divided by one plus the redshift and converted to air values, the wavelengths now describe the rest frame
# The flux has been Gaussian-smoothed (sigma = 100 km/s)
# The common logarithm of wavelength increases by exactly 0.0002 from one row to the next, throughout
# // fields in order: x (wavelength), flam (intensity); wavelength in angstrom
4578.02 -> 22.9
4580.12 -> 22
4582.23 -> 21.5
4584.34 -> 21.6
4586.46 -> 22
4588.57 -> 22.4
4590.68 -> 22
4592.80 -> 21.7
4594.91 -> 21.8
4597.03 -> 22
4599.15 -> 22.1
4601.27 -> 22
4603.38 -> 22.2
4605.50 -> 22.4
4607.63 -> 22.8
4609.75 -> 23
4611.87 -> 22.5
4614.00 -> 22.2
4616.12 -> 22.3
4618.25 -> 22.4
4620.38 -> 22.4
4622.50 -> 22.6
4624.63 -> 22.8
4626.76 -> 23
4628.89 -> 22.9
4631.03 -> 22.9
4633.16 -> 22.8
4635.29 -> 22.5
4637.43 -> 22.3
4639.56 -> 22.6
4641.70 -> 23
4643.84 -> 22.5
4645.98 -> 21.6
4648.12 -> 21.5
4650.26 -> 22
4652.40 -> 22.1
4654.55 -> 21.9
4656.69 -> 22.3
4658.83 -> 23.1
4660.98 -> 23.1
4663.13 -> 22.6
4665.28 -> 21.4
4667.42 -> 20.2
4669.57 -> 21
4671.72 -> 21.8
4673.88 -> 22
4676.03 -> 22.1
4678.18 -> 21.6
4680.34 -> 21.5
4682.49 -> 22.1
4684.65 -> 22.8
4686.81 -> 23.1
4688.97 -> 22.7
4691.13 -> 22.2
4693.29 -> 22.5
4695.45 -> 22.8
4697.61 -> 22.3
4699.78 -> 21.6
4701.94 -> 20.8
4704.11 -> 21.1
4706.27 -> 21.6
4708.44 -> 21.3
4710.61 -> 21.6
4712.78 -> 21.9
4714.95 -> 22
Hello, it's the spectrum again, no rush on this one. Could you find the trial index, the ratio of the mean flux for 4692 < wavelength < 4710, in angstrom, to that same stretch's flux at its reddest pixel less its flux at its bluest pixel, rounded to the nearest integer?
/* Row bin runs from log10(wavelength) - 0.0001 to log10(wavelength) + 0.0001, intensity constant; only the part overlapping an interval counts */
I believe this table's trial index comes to -18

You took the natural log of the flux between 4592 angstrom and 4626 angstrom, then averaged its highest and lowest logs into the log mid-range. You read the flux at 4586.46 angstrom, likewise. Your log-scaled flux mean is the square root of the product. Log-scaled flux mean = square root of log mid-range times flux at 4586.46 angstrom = 8.27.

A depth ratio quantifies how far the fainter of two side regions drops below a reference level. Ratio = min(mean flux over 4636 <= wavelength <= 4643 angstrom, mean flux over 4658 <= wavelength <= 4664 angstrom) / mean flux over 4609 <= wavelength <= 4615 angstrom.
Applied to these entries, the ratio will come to 1.00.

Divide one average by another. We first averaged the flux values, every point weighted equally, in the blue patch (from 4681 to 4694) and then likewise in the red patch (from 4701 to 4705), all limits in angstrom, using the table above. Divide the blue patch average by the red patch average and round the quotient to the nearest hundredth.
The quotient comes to 1.08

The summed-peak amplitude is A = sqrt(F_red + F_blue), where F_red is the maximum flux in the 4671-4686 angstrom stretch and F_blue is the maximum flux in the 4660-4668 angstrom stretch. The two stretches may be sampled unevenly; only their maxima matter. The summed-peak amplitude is 6.77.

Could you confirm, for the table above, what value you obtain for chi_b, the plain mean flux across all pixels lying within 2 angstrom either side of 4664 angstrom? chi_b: 22.0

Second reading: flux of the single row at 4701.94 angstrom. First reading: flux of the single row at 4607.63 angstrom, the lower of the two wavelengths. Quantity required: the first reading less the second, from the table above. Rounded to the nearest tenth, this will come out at 2.0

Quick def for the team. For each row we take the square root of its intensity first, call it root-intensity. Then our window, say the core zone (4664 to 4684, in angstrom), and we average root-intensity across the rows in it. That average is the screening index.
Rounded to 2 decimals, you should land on 4.64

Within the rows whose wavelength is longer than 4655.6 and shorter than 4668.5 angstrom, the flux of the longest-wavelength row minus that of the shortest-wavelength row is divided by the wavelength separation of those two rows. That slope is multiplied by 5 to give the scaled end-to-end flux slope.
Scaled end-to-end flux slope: -1.0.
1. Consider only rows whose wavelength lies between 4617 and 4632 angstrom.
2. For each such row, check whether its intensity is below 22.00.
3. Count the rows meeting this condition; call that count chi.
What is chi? 0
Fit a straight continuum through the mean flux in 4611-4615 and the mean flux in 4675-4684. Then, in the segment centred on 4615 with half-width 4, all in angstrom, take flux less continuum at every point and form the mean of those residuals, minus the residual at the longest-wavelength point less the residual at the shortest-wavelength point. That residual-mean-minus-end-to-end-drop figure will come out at 0.1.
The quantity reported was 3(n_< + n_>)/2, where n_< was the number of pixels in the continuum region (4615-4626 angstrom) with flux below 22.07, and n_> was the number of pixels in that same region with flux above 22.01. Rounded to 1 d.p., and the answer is 7.5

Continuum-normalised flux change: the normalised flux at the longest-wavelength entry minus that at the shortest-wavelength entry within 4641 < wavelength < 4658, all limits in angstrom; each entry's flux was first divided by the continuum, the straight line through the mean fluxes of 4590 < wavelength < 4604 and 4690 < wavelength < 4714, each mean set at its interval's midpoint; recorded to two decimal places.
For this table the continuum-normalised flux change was -0.03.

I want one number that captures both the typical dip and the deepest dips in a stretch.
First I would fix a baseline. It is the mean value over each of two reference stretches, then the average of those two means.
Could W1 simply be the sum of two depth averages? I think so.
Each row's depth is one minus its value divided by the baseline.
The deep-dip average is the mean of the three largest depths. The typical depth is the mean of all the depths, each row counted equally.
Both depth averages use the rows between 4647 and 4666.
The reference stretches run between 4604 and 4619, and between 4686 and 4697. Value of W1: 0.06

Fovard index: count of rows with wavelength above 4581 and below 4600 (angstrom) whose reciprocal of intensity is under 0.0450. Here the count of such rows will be 1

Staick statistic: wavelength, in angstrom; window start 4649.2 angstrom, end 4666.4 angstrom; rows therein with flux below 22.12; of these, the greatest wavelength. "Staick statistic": 4665.28 angstrom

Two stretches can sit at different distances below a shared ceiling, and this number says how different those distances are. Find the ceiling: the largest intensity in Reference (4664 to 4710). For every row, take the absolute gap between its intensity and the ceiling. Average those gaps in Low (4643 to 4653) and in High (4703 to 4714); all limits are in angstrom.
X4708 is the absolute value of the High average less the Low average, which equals 0.4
